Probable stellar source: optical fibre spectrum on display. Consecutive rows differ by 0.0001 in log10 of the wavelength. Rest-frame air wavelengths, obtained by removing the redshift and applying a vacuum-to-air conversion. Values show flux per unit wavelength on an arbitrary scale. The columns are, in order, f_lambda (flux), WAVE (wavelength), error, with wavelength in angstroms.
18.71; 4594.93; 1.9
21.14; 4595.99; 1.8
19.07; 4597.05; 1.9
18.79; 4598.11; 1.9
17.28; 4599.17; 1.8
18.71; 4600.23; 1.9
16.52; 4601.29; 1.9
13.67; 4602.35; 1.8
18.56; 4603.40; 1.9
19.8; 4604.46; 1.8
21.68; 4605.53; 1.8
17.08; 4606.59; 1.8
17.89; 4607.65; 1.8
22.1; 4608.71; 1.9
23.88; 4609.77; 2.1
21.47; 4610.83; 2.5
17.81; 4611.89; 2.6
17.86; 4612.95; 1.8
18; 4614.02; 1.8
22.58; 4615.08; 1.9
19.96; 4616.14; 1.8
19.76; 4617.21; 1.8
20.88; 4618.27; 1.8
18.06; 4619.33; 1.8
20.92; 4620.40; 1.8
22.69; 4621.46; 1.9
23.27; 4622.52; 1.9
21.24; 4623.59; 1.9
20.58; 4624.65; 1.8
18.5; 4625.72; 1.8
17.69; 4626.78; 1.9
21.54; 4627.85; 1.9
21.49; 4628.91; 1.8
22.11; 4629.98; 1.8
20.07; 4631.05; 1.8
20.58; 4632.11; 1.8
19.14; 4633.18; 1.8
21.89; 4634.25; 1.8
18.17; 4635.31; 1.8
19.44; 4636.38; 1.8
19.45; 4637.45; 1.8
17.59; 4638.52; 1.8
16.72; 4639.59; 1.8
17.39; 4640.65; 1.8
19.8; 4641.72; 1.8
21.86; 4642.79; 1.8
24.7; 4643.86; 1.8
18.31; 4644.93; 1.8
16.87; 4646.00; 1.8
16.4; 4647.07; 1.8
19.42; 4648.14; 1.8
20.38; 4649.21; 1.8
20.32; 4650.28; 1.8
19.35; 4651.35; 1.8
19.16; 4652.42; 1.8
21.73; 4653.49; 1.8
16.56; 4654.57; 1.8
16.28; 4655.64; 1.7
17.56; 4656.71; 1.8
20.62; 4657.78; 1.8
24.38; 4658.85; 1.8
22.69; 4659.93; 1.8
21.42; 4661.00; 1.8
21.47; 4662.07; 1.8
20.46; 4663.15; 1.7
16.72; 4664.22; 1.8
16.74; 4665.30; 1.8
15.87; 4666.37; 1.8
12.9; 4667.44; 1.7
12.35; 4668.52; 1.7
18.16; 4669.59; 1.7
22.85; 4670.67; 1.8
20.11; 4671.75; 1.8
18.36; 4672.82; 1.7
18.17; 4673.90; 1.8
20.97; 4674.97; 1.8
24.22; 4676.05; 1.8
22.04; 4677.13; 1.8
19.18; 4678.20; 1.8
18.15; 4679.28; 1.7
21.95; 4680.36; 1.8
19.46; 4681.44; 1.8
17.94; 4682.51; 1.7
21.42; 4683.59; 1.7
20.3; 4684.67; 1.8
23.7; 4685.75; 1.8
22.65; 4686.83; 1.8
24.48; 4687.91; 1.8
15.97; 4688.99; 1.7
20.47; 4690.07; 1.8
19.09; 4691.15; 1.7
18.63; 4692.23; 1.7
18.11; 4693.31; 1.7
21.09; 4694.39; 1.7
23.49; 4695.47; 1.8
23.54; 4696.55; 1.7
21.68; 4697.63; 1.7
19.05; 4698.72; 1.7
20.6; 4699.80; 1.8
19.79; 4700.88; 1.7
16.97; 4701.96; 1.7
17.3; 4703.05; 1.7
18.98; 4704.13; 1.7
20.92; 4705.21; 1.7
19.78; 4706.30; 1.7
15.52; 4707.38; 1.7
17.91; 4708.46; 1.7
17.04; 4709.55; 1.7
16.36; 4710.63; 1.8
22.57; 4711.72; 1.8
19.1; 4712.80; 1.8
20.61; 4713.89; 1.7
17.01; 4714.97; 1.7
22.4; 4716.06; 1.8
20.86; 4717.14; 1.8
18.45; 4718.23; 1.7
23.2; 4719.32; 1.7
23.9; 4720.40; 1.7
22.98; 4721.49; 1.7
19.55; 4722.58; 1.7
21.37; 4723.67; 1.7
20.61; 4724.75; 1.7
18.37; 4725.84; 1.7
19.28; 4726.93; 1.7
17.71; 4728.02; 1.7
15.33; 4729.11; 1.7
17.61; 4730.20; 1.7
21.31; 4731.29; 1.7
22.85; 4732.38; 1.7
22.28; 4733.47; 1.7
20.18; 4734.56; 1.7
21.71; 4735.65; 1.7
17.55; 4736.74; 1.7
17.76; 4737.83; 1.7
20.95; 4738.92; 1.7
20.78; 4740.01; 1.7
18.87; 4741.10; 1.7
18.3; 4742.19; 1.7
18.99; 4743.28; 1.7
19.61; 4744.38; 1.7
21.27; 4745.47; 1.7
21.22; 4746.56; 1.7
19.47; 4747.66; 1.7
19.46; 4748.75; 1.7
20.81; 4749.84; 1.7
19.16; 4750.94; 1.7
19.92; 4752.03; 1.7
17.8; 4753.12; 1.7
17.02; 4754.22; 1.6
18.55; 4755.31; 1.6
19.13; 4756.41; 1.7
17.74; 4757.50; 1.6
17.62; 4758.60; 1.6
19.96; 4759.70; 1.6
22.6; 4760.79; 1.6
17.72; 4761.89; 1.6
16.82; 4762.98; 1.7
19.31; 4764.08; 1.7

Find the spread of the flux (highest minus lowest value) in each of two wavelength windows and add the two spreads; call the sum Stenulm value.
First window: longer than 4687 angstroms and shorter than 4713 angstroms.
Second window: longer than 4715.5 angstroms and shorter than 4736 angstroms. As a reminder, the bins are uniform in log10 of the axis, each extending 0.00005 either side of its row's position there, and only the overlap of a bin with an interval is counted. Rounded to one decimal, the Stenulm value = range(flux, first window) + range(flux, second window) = 17.5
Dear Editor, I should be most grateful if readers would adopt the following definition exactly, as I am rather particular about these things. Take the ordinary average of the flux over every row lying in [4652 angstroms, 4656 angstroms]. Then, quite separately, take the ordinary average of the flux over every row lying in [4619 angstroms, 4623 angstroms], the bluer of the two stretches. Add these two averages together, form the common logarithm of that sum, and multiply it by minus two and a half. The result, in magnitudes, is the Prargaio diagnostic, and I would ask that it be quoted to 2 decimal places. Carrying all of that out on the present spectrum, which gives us -4.00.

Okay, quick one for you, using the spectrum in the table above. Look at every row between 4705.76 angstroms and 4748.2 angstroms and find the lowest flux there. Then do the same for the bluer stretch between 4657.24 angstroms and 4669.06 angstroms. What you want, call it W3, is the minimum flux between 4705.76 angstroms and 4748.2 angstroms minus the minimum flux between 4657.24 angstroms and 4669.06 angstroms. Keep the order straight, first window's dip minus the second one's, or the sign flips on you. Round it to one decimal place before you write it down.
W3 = 3.0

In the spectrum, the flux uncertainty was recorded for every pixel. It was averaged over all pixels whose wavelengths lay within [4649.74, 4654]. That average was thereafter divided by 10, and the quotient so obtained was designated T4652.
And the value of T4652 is 0.180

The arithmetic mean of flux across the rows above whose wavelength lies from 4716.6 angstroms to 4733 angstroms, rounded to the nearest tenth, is 20.2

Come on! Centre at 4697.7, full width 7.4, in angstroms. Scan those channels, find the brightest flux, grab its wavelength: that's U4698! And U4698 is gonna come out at 4696.55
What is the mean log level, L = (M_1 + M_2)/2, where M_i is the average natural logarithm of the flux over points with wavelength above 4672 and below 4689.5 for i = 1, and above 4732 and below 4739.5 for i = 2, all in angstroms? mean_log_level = 3.015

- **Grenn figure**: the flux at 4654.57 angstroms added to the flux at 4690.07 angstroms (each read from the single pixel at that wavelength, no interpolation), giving 37.0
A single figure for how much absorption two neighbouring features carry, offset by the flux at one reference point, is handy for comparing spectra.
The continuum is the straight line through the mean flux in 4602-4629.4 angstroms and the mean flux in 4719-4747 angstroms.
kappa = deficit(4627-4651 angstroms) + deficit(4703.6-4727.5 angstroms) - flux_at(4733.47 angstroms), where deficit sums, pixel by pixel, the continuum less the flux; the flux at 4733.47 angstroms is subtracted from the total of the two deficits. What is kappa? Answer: -10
